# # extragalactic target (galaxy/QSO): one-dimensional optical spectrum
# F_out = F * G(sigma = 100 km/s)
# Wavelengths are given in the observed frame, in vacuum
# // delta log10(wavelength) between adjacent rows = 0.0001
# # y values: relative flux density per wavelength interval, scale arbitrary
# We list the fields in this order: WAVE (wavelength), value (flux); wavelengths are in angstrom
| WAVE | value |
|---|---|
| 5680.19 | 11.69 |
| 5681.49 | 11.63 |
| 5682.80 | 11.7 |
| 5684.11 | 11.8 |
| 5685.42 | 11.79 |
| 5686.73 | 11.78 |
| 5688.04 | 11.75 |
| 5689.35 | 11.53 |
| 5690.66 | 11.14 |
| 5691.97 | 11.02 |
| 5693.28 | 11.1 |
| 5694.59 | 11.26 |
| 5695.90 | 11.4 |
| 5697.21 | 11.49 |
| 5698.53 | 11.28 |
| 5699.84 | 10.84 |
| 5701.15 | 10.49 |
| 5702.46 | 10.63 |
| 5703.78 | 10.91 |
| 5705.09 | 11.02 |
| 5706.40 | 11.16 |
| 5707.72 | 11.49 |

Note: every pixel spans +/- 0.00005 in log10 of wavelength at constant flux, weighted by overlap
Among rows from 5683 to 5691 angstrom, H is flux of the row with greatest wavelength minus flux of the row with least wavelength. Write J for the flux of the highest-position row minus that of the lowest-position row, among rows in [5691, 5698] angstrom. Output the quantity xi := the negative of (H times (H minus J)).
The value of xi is -0.75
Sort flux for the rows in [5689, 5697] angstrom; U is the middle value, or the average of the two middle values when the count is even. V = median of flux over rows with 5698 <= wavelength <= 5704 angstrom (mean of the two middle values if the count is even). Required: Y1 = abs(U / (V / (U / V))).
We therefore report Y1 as 1.07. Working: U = 11.2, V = 10.8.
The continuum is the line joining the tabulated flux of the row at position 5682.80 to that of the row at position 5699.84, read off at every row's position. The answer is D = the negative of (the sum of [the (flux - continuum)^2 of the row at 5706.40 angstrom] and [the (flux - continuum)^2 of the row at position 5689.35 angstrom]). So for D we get -0.45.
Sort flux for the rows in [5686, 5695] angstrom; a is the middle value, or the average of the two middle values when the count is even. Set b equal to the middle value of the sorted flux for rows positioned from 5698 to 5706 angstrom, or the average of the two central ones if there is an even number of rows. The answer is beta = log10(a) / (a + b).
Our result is 0.0475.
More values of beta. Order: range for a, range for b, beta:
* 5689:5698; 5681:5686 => 0.0457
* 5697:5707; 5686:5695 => 0.0468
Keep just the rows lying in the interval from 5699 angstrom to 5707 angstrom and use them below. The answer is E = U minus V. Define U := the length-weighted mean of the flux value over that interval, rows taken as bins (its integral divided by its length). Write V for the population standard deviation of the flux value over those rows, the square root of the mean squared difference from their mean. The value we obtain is 10.6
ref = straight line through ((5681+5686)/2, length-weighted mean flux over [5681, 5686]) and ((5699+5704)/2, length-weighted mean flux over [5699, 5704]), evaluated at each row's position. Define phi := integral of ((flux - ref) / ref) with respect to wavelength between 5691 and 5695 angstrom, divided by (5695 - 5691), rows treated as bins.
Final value -0.007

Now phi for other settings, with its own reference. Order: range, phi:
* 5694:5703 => 0.015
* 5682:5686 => 0.005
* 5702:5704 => 0.011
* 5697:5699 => 0.041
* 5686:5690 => 0.019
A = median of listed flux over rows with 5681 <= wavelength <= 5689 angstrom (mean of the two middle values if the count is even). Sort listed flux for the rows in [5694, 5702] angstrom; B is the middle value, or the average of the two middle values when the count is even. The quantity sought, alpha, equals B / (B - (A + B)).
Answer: -0.96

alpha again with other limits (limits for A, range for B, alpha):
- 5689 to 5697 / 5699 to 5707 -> -0.97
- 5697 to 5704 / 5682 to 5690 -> -1.08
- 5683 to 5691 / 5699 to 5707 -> -0.92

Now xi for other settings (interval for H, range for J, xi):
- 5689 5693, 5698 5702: 0.14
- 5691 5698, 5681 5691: -0.45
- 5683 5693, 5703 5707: -0.80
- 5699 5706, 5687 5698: -0.08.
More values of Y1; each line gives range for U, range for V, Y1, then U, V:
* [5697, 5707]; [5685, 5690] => 0.87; 11.0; 11.8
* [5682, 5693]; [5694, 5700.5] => 1.08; 11.7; 11.3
